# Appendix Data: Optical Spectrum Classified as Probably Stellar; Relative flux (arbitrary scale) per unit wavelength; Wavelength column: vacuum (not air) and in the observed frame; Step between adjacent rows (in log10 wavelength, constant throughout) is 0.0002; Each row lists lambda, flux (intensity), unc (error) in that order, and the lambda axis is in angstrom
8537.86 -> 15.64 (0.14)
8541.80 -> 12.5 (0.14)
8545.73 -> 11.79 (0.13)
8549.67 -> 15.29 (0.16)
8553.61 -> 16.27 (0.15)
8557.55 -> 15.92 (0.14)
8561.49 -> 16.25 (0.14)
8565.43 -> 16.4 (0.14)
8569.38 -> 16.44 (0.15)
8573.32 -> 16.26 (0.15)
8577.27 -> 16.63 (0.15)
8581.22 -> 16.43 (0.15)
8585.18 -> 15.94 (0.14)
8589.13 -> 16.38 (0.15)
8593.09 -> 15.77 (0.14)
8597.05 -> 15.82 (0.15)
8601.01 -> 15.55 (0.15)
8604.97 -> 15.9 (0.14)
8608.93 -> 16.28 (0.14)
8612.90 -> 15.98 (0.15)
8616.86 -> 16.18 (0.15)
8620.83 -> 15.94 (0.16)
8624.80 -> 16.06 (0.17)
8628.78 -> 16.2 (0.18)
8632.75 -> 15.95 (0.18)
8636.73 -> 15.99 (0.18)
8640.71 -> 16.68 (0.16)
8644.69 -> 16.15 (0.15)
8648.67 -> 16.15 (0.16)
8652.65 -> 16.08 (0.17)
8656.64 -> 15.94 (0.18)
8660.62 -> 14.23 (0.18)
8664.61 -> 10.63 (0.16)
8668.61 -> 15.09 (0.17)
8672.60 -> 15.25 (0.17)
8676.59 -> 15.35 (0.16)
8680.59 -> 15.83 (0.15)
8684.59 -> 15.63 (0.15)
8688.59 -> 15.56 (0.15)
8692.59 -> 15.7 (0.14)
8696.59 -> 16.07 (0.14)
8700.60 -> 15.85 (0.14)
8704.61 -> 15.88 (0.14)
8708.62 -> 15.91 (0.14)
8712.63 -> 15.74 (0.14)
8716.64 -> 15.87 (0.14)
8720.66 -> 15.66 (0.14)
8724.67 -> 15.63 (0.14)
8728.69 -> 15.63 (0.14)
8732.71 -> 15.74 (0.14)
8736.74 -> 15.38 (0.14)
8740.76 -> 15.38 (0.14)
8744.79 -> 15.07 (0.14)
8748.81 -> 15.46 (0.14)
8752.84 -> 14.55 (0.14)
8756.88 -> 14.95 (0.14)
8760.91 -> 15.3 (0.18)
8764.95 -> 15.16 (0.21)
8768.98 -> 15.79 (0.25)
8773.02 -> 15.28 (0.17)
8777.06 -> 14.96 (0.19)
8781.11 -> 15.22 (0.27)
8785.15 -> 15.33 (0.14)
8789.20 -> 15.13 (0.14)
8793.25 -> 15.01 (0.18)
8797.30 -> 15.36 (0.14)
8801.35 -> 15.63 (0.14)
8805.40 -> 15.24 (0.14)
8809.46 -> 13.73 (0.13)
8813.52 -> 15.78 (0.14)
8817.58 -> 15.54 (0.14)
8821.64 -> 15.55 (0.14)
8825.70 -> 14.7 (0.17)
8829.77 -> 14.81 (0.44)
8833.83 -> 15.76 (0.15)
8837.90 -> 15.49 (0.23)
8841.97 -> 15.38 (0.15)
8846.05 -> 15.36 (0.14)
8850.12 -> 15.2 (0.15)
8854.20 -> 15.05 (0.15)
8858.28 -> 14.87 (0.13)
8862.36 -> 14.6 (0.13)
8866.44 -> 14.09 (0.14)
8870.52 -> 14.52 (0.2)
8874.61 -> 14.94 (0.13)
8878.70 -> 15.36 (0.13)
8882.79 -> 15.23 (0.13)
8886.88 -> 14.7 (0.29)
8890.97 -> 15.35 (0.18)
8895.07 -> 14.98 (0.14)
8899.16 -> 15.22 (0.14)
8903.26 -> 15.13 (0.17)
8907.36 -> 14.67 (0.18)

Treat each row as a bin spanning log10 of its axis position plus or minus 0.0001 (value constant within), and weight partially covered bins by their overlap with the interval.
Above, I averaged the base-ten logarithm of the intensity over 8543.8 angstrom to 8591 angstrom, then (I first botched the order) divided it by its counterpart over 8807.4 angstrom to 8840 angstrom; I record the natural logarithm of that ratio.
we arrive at 0.015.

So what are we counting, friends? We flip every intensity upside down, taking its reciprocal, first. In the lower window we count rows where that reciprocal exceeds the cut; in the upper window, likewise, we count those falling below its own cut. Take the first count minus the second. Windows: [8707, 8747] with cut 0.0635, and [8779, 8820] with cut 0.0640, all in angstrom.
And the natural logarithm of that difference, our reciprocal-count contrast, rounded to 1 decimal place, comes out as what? 1.8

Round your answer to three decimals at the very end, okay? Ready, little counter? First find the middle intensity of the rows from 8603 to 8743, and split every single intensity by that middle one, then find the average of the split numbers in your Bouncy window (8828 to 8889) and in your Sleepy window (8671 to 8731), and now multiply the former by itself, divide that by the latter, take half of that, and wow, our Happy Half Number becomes 0.453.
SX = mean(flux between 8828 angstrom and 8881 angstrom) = 15.0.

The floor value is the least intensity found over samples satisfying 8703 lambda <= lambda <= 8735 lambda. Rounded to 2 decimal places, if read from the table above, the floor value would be 15.63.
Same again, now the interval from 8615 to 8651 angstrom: 15.94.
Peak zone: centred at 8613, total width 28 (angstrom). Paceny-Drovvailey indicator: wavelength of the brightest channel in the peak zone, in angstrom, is 8608.93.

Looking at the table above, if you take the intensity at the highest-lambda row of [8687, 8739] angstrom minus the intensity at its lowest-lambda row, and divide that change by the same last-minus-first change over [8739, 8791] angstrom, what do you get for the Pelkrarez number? 1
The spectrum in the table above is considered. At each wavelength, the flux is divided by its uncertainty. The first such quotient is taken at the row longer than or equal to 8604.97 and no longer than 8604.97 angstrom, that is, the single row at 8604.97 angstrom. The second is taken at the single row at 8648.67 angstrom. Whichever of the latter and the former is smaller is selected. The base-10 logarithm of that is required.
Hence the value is 2.00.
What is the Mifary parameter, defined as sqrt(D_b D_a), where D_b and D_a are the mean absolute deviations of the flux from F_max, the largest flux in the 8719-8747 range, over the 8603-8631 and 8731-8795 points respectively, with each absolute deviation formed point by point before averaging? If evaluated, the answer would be 0.4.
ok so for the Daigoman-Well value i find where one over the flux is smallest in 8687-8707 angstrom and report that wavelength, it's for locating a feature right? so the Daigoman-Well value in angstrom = 8696.59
